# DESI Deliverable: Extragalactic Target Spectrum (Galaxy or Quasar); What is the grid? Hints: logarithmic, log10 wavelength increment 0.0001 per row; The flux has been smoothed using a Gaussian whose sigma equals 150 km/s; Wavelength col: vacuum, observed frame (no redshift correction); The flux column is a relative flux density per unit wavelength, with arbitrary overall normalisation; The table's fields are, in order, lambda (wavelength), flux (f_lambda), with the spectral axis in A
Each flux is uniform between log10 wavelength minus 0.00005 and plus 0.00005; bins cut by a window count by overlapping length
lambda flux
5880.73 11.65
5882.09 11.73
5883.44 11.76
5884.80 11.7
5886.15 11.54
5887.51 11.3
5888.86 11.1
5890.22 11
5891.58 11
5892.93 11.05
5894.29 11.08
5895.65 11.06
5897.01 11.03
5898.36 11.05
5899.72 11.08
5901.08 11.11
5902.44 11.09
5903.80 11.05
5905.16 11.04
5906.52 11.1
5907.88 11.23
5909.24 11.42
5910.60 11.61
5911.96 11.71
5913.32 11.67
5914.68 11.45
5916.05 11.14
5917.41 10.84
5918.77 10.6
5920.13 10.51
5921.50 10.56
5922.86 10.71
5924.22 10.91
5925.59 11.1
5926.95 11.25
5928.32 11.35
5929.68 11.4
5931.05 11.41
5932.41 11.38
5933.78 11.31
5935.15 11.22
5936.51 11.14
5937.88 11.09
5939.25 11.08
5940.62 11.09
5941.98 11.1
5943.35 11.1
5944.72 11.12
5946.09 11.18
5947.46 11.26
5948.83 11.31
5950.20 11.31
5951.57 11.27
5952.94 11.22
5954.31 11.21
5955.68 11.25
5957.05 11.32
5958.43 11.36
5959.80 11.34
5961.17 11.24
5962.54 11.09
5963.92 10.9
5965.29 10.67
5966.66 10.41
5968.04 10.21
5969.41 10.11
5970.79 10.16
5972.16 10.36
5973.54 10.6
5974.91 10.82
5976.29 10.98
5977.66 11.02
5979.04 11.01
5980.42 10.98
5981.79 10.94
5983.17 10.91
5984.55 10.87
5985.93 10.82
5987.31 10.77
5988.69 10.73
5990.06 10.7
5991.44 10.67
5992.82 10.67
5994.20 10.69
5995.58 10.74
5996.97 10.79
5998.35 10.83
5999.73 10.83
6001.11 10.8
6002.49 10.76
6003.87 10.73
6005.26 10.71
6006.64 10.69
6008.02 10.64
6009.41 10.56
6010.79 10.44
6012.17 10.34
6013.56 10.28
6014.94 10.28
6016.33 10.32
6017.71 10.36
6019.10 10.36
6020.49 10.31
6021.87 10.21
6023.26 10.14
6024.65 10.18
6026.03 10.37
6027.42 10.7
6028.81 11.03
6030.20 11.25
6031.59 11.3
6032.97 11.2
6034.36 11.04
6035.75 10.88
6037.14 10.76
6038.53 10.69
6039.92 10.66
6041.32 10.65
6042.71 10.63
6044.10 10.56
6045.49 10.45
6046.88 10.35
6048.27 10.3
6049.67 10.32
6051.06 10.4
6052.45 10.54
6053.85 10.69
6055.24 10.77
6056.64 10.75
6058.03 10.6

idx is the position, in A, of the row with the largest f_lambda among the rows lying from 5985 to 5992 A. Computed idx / 5985.93 A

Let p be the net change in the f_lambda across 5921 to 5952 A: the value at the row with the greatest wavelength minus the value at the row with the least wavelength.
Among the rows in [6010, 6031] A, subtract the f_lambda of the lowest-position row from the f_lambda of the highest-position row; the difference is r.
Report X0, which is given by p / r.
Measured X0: 0.9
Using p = 0.7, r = 0.8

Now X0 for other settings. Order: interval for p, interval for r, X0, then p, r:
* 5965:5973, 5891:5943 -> -3.1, -0.3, 0.1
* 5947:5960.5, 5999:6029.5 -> 0.4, 0.1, 0.2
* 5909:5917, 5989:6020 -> 0.8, -0.3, -0.3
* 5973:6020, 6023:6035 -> -0.3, -0.2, 0.9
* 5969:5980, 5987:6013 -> -2.1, 0.9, -0.4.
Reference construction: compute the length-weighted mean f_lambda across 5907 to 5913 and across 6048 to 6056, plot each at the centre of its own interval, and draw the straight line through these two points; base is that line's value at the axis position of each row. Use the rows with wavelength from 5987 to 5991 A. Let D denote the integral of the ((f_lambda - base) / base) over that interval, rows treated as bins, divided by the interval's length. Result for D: -0.020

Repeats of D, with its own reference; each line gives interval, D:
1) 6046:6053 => -0.014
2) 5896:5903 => -0.043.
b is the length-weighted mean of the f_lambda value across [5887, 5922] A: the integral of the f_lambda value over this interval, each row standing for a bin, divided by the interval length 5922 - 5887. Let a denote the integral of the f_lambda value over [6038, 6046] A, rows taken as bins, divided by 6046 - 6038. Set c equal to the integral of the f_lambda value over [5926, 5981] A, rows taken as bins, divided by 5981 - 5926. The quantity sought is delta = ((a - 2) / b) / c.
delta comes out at 0.0701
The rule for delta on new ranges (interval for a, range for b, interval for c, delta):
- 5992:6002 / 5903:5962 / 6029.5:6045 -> 0.0720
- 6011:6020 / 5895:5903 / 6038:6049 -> 0.0714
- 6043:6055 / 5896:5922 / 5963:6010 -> 0.0711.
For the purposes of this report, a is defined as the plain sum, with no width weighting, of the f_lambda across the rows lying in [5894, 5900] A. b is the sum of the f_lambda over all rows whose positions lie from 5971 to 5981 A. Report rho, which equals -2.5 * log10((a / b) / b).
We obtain 5.0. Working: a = 55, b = 76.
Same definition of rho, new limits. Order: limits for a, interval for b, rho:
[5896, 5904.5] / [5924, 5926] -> 2.2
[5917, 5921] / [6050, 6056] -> 4.4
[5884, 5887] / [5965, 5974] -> 5.9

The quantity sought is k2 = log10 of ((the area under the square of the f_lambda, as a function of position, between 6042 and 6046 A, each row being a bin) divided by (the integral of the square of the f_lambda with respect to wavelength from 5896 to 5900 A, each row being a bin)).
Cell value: -0.04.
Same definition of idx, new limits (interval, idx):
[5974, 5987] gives 5977.66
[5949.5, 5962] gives 5958.43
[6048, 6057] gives 6055.24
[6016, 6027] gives 6026.03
